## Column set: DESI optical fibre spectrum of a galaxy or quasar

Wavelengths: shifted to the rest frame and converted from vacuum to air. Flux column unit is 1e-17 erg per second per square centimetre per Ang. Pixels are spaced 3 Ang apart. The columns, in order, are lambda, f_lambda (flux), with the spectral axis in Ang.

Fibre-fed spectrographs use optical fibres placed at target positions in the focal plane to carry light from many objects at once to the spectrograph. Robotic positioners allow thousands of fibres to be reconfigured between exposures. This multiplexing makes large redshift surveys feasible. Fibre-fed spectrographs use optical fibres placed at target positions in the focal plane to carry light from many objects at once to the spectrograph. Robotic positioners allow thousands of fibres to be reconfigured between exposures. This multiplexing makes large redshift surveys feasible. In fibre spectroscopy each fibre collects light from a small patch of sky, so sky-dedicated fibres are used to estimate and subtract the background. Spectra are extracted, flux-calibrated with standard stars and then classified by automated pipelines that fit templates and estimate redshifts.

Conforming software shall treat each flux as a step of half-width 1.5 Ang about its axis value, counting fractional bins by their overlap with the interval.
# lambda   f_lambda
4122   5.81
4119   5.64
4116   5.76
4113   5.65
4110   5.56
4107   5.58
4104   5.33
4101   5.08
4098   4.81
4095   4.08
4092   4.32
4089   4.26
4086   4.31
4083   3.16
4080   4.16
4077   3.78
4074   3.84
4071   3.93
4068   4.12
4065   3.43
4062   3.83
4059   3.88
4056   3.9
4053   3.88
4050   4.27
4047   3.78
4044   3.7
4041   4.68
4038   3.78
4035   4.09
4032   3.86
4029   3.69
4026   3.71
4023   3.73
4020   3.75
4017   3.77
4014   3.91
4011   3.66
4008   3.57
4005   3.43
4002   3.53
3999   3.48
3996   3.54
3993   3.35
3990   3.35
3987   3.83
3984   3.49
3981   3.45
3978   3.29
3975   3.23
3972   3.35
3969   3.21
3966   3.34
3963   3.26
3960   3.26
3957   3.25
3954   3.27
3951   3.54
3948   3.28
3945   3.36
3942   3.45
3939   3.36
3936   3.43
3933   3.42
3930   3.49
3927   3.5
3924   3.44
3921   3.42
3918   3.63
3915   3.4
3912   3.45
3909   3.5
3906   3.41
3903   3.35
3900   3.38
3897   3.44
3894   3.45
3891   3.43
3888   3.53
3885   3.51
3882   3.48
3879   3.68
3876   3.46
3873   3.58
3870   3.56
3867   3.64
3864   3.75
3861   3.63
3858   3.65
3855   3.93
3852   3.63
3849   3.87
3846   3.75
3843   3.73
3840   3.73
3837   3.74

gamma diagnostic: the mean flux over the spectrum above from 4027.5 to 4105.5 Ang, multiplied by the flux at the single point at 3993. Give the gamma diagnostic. 13.7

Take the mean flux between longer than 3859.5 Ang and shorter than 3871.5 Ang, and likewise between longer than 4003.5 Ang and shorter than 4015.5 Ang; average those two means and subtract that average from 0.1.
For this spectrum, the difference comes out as -3.5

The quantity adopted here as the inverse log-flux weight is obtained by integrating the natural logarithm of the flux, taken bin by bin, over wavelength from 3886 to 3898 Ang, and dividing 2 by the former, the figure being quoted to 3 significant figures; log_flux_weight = 0.134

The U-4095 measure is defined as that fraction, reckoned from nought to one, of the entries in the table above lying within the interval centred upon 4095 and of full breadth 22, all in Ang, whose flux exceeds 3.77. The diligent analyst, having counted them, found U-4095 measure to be 1.00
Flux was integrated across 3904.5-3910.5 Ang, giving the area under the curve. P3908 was 20.7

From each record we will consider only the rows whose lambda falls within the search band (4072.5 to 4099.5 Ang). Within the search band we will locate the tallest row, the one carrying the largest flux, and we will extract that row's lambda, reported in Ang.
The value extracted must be 4098 Ang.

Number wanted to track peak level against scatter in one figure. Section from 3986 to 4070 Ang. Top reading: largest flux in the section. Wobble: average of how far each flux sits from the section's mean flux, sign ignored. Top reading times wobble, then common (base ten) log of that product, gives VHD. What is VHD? 0.0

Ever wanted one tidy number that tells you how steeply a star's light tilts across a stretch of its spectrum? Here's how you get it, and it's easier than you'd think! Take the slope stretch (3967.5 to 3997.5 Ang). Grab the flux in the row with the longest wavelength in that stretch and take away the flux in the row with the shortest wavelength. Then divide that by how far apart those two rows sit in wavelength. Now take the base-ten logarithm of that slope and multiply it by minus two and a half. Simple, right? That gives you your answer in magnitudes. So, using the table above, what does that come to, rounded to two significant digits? 4.8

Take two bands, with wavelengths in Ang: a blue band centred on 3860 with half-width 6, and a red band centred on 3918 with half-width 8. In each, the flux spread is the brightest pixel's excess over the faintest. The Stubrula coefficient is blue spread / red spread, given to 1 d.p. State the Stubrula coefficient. 1.3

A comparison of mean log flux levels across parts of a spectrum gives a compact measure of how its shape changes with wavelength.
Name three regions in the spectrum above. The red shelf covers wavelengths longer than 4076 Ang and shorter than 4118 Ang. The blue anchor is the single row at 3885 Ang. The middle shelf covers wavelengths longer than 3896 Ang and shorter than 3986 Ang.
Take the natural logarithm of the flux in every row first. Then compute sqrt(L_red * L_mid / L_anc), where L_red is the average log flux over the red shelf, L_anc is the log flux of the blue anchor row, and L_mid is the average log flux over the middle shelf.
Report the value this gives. 1.22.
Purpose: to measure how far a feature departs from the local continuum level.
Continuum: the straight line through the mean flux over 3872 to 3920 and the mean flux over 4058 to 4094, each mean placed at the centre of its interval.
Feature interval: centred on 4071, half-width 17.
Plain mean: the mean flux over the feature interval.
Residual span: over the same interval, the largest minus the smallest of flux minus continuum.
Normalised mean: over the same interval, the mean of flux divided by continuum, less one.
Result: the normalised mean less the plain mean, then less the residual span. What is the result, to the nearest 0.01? -5.01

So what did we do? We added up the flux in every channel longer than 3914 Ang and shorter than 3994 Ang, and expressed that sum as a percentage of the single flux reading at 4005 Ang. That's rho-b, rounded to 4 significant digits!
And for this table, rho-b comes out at 2672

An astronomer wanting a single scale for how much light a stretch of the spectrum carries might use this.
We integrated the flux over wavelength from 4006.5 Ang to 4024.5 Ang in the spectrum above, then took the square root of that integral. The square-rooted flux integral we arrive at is 8.20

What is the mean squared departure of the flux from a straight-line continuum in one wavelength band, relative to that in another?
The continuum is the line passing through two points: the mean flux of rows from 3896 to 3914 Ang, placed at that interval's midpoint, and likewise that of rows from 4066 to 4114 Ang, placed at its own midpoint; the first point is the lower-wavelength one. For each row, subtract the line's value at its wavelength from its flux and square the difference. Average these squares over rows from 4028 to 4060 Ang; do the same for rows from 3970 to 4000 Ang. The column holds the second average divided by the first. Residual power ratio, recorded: 1.5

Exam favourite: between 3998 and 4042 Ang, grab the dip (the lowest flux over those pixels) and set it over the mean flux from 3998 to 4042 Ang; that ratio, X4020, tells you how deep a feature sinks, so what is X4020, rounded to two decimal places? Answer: 0.91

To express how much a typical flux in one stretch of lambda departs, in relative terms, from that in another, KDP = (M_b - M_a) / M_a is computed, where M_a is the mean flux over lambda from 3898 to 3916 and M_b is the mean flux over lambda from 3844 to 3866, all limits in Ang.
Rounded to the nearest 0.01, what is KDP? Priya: 0.10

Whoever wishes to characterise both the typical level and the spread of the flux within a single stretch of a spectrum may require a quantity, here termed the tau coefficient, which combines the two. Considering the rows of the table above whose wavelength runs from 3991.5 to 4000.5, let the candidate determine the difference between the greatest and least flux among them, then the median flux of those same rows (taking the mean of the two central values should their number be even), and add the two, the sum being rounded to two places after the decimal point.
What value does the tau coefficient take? 3.67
